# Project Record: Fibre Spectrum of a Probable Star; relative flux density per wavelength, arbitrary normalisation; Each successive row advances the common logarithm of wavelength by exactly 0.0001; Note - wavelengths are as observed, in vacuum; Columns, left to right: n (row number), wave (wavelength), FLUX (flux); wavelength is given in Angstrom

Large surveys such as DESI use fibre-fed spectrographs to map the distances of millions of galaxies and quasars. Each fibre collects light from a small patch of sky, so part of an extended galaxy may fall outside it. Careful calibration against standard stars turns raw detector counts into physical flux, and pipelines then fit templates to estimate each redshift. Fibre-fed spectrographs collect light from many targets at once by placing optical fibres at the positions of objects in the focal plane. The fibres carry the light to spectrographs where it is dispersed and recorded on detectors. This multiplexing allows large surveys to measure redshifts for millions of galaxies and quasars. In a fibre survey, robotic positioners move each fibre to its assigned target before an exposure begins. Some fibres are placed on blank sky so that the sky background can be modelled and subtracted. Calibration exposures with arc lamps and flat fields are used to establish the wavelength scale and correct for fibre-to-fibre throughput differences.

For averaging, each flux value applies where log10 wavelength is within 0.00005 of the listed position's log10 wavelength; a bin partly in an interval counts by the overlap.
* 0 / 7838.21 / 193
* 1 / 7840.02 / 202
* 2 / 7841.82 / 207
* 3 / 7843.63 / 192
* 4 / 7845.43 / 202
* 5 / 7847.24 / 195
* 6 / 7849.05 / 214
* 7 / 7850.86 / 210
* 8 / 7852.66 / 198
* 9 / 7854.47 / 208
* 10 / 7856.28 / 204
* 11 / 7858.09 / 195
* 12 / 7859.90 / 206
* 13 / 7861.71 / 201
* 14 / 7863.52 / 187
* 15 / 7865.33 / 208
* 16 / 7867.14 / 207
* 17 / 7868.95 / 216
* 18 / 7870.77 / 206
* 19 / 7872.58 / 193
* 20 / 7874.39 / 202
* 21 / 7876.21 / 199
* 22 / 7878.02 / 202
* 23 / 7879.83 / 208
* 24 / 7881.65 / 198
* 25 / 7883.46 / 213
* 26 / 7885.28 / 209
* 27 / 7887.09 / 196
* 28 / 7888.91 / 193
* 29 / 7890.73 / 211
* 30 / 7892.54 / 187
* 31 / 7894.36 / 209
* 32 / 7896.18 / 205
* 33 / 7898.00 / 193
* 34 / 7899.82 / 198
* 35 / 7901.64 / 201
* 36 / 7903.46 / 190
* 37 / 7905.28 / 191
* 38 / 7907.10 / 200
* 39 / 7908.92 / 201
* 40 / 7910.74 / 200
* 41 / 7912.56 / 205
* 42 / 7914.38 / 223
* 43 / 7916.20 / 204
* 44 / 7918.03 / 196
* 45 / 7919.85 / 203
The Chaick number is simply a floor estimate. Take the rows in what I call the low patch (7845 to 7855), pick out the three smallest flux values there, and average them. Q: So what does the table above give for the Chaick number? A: 198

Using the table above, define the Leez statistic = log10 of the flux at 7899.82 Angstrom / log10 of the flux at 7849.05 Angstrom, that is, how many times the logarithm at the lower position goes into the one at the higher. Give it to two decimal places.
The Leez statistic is 0.99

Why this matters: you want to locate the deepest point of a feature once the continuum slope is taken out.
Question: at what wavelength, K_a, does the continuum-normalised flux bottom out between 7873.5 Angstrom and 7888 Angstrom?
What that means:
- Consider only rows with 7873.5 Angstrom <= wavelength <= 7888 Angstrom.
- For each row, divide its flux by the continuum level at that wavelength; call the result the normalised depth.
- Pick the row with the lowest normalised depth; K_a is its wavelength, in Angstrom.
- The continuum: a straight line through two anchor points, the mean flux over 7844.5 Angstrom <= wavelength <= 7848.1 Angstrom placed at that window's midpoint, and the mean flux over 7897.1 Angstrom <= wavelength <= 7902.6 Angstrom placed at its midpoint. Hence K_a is 7887.09 Angstrom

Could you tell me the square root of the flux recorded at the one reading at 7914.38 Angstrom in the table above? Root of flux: 14.9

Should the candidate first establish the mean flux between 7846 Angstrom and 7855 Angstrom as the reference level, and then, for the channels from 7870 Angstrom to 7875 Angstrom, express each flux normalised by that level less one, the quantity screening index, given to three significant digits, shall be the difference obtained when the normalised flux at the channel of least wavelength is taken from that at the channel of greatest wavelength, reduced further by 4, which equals -4.02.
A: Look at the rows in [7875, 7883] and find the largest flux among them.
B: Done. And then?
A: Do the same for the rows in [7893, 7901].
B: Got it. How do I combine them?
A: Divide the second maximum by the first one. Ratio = 1.005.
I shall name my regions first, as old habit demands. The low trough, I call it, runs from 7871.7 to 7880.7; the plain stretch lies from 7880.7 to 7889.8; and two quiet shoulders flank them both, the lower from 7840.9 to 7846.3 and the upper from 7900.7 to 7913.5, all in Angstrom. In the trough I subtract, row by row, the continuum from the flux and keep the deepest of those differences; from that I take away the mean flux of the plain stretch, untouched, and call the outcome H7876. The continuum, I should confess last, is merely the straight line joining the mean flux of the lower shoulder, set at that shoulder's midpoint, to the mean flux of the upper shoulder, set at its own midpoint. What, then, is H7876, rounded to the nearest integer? -208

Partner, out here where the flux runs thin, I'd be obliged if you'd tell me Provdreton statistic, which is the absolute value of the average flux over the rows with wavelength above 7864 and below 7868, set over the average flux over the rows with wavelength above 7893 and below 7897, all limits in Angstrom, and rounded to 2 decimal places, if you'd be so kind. 1.00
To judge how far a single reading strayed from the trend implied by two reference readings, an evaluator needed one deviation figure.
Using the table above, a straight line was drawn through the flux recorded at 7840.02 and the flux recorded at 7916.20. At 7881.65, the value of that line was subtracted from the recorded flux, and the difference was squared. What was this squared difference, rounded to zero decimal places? 26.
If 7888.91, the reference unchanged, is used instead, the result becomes 106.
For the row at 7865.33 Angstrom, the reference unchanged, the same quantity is 28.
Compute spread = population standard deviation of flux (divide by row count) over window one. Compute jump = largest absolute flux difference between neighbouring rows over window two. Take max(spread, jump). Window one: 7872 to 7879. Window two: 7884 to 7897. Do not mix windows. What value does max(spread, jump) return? 24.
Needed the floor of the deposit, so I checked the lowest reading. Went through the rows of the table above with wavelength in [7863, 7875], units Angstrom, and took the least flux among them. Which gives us 187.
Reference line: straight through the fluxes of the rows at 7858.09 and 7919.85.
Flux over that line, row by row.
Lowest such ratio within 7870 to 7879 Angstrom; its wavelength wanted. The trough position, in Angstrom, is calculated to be 7872.58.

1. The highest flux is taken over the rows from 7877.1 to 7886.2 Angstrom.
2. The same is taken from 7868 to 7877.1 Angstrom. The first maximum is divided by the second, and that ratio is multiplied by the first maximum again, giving 210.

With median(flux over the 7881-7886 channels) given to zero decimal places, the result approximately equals 209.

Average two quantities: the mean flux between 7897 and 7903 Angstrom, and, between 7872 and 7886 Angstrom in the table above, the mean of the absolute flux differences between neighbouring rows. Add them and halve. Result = 102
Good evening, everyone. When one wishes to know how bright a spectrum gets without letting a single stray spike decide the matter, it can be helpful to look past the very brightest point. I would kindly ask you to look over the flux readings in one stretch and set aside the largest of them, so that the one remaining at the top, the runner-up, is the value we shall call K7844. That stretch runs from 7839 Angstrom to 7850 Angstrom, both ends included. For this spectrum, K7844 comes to 207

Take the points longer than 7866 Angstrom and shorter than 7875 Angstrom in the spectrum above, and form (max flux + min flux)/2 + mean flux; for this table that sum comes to 409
